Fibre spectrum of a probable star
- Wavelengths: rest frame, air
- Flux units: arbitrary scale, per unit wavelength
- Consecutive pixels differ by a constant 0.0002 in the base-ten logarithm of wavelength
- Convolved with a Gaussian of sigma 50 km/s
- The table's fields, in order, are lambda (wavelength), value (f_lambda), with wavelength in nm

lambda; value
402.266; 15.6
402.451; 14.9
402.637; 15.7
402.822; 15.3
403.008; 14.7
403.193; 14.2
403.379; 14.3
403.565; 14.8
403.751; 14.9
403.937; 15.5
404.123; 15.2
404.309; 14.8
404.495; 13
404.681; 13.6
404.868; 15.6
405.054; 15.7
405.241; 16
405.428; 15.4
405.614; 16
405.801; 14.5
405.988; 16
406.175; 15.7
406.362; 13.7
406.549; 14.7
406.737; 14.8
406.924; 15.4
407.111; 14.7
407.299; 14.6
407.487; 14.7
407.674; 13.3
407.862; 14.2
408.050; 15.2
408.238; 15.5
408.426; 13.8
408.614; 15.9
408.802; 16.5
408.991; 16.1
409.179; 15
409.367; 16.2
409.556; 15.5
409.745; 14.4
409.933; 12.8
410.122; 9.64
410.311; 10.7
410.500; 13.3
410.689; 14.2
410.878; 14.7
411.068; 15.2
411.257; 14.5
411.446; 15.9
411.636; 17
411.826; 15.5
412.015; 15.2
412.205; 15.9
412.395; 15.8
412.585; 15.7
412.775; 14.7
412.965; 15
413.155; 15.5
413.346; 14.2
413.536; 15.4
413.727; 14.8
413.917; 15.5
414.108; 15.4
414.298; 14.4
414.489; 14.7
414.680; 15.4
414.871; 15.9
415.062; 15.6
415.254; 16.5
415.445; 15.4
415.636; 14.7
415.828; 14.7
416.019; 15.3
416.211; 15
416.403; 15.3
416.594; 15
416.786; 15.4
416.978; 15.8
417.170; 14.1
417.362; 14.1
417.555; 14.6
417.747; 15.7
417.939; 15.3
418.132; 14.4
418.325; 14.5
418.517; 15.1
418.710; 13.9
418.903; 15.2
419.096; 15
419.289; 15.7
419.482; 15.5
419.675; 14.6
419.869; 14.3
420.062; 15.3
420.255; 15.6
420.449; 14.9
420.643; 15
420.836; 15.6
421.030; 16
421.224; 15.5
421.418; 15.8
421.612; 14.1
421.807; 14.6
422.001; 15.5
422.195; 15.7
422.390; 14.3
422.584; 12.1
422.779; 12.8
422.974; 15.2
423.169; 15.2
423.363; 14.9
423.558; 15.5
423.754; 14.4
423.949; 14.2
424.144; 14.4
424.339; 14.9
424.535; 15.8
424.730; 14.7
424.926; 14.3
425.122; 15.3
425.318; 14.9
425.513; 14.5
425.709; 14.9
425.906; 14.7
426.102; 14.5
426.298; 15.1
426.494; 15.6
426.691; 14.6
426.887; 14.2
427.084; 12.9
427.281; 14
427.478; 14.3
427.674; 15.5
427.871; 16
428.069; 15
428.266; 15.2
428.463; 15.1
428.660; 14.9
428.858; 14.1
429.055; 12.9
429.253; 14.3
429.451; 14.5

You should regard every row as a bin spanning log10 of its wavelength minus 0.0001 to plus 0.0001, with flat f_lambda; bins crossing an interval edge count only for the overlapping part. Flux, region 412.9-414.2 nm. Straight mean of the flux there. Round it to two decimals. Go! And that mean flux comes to 15.11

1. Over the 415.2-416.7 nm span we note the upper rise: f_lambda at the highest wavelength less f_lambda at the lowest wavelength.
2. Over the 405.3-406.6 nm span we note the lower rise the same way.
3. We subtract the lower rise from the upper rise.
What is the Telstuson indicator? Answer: -0.8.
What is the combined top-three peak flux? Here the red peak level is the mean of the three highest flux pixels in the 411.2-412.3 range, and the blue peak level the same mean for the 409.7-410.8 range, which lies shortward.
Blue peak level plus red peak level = 30.2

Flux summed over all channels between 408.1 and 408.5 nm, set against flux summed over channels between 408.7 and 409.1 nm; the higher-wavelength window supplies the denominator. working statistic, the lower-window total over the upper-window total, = 0.90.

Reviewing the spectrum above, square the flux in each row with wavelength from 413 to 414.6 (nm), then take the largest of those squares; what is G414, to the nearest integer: 240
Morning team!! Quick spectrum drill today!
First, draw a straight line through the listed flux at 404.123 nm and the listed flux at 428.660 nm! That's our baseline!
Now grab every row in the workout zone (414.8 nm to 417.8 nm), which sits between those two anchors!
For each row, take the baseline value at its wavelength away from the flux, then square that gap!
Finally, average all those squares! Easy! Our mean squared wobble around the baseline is 0.41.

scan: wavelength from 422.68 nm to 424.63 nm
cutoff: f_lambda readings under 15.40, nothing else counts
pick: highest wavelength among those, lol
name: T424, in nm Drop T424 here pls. 424.339 nm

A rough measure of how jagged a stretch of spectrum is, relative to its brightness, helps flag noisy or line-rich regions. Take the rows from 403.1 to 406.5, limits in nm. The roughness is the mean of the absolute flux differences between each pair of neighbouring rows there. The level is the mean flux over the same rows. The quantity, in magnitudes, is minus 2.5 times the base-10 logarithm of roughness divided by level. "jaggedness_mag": 3.20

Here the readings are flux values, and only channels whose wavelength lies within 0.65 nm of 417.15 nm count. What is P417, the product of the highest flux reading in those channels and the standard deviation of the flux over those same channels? 10.4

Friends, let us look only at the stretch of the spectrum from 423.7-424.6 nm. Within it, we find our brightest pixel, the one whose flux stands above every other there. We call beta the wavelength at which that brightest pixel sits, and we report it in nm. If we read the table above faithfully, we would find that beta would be 424.535 nm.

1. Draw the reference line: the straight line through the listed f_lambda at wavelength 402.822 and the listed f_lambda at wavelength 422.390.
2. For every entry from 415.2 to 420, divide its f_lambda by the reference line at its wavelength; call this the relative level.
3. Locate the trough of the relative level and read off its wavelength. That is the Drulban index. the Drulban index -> 418.710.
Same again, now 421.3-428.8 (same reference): 422.584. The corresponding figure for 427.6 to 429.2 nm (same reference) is 429.055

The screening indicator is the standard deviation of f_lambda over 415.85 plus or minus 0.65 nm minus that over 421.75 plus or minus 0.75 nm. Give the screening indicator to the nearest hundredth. -0.12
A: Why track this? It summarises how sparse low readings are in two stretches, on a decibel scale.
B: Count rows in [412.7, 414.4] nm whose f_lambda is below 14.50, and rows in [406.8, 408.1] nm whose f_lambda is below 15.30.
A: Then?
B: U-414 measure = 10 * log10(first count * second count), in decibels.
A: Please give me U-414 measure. 10.8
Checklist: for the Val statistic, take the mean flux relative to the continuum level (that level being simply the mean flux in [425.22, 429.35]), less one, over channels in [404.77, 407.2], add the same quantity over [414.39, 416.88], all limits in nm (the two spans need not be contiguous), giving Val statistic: 0.088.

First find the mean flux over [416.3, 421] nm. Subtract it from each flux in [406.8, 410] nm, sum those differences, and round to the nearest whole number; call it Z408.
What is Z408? -1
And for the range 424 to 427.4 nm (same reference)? -6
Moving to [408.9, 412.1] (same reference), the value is -9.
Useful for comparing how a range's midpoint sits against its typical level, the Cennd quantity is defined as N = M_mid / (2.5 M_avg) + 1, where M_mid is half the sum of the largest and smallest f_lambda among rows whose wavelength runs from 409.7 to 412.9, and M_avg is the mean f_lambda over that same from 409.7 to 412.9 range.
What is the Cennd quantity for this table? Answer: 1.37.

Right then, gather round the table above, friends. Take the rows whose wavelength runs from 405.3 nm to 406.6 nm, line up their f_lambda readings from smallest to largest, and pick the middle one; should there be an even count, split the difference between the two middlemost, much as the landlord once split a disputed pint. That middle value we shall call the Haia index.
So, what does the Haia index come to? 15.4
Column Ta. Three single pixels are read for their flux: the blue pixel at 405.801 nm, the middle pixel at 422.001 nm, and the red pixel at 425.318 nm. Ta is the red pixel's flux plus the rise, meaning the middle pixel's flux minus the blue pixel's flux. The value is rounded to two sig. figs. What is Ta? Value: 16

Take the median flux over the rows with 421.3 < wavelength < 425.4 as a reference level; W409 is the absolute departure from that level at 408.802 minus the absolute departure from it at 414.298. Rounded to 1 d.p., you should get 1.1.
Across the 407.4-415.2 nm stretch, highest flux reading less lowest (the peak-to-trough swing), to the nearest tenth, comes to 7.4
